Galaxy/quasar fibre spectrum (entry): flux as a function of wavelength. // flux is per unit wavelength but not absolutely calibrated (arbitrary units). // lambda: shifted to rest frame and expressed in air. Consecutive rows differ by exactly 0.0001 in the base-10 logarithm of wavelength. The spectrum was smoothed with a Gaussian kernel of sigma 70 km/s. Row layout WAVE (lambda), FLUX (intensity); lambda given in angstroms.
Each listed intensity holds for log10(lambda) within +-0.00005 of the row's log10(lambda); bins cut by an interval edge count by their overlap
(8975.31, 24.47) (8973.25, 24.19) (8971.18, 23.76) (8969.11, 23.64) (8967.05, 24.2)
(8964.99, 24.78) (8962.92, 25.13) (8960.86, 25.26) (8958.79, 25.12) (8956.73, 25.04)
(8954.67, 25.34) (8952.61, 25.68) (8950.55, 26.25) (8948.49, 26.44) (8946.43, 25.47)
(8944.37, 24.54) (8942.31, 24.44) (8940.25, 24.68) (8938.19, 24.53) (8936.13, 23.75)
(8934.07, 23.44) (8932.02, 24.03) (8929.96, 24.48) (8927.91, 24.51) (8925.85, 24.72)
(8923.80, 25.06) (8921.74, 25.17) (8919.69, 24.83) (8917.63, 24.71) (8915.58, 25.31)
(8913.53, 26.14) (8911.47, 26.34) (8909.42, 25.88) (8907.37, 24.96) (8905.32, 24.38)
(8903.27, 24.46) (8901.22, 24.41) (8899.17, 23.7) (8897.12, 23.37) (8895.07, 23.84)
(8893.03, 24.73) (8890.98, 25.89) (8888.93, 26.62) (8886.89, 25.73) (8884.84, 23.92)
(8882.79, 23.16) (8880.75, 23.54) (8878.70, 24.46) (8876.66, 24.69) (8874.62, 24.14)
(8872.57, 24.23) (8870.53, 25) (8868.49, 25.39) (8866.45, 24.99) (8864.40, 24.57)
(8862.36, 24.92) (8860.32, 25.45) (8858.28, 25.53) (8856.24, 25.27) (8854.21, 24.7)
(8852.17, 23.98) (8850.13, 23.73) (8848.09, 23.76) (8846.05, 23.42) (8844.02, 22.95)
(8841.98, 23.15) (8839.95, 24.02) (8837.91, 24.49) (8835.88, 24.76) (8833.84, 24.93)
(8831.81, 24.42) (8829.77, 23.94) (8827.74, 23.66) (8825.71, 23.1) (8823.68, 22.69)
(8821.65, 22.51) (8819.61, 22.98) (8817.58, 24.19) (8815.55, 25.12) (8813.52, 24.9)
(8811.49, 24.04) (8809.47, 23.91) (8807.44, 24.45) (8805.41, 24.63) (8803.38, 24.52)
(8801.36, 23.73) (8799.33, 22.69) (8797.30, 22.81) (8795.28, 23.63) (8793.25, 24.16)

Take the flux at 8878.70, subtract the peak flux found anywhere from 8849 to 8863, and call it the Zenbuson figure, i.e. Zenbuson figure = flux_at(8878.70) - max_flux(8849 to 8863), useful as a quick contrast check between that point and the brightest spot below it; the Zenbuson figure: -1.1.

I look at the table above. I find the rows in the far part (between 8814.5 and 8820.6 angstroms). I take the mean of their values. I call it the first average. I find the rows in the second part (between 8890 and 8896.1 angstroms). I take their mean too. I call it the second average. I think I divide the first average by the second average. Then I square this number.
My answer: 0.94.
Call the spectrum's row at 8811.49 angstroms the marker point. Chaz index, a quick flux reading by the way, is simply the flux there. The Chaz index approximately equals 24.04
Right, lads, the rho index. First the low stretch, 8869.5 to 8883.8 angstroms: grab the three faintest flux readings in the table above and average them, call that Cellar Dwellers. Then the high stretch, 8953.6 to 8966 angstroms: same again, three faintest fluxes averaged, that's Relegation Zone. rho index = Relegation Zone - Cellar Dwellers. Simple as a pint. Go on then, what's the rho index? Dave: 1.37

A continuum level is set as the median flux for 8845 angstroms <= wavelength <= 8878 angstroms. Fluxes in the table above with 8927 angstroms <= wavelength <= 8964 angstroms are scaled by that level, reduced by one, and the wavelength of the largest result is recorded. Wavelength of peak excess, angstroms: 8948.49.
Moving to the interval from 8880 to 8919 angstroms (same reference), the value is 8888.93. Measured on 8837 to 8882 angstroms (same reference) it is 8858.28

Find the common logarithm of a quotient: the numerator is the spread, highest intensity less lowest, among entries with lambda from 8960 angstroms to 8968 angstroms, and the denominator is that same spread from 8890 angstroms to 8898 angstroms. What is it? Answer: -0.38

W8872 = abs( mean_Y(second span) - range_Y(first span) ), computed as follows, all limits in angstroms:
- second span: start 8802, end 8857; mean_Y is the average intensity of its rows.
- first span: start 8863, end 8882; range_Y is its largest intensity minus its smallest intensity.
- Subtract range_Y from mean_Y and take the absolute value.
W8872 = 22.2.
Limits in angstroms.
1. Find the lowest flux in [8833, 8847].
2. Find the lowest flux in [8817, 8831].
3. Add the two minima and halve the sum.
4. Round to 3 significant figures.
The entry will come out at 22.7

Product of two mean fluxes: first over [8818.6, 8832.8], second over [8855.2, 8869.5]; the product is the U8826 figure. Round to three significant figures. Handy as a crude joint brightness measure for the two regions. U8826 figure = 587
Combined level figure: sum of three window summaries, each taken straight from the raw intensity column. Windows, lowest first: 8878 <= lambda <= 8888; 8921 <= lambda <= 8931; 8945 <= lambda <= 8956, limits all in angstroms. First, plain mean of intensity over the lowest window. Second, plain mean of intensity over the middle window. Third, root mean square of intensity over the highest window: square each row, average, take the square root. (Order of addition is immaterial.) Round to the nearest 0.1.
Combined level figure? 74.8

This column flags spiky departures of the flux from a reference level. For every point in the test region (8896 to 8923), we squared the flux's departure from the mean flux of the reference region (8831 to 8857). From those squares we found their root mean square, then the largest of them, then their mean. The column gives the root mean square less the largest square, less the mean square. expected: -4.2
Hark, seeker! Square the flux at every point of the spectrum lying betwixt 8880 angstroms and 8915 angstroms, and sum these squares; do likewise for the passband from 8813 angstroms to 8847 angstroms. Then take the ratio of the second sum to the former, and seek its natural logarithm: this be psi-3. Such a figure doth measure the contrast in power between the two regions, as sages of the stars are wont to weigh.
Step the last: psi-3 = -0.077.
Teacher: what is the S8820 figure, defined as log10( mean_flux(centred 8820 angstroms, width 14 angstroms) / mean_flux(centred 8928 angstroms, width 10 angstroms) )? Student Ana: -0.017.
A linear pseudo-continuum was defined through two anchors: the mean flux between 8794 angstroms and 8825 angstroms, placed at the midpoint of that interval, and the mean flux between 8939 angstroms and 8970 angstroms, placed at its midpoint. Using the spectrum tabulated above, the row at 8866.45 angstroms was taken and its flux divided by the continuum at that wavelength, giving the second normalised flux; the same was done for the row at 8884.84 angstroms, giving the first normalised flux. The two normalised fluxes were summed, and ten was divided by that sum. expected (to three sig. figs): 4.98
